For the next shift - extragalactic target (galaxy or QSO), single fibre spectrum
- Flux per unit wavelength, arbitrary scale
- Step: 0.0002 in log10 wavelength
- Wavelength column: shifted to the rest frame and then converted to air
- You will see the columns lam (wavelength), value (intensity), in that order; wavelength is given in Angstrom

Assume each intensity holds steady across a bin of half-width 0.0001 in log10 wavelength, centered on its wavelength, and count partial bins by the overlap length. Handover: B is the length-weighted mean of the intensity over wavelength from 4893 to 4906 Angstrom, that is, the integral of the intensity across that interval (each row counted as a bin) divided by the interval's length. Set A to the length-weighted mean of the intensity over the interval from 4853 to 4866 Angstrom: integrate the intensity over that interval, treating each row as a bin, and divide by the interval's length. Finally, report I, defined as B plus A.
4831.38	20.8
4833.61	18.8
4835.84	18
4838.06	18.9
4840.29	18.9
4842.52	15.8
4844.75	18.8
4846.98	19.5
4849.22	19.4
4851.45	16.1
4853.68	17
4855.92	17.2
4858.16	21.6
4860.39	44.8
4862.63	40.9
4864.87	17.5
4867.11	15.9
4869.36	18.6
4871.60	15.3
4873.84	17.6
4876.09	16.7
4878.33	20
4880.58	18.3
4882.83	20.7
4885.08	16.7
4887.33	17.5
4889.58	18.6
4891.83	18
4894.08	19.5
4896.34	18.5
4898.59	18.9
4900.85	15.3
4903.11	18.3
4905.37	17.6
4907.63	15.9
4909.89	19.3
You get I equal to 44.8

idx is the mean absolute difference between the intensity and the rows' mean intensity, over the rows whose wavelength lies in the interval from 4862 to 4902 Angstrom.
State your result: 2.7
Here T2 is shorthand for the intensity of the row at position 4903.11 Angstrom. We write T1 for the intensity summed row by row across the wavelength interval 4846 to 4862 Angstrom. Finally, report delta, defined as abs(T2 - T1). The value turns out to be 137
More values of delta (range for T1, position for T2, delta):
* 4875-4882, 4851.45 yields 39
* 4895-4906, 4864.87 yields 71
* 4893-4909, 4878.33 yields 104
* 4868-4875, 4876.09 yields 35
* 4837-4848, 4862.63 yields 51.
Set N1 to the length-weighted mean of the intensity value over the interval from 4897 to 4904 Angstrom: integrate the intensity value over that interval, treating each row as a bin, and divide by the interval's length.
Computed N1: 17.5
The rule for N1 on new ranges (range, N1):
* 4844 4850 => 19.2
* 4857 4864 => 35.0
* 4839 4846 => 17.9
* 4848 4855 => 17.5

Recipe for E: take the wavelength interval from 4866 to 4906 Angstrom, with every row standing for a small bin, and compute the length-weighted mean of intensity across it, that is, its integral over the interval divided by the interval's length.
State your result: 17.9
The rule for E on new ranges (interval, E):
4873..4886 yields 18.4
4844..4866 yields 23.4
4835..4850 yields 18.5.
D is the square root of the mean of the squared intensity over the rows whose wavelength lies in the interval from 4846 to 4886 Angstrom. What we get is 22.3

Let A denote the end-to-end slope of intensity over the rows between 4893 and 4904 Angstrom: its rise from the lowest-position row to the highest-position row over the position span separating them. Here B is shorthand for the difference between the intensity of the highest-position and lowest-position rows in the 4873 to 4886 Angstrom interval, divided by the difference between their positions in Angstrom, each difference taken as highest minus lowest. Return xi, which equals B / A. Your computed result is 1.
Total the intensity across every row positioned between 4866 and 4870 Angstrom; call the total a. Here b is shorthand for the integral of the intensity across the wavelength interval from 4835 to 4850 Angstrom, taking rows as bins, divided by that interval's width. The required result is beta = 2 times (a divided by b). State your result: 4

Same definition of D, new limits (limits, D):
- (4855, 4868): 28.9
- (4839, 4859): 18.3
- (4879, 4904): 18.3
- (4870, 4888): 17.9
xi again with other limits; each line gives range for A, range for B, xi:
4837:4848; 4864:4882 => 1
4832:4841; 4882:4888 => -48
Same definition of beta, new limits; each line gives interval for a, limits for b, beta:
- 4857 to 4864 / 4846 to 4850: 11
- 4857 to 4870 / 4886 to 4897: 17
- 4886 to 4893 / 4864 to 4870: 6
